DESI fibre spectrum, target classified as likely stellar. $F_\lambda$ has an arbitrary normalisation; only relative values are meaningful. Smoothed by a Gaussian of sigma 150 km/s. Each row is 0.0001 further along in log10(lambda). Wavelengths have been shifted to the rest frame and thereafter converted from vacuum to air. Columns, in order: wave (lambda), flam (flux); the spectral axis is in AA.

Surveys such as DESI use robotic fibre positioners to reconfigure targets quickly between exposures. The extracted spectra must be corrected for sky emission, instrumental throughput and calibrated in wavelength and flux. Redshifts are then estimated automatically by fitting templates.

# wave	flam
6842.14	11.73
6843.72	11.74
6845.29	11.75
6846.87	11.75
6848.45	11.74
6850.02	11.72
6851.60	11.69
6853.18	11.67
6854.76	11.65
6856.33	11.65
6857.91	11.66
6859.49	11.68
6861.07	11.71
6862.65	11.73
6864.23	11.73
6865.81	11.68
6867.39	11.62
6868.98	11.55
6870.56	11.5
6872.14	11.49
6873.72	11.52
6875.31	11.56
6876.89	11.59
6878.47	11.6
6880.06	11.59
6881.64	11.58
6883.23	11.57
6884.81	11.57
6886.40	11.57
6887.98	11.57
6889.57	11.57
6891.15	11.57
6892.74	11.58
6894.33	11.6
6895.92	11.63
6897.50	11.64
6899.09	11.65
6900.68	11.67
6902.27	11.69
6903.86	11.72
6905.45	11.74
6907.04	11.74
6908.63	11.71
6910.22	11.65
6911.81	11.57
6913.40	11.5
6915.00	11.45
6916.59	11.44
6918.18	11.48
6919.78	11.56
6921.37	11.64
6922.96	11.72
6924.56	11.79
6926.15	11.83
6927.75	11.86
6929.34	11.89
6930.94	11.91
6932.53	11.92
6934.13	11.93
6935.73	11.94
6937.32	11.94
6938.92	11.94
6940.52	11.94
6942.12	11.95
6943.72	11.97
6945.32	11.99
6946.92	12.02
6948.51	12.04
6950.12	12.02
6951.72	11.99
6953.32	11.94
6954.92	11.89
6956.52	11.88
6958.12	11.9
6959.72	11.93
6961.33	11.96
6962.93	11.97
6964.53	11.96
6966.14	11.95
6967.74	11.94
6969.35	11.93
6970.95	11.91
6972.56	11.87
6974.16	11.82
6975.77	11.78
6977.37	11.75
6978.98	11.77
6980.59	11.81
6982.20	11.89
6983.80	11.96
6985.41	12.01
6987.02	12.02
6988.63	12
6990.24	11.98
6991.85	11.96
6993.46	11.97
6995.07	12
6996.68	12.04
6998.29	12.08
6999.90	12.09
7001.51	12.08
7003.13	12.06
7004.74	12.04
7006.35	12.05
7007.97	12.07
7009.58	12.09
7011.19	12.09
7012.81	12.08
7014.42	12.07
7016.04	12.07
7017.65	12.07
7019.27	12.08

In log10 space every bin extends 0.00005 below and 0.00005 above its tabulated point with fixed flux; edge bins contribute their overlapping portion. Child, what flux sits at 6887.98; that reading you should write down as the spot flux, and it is 11.57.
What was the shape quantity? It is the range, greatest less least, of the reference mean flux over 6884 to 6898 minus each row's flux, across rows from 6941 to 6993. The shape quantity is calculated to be 0.29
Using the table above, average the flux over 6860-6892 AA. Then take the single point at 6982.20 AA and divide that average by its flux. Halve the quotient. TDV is 0.488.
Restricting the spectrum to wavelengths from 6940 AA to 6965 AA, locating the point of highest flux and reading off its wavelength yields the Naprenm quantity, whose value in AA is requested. 6948.51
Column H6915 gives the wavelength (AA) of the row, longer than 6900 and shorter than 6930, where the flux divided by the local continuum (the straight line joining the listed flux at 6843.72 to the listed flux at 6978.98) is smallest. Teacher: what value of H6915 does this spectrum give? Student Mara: 6916.59 AA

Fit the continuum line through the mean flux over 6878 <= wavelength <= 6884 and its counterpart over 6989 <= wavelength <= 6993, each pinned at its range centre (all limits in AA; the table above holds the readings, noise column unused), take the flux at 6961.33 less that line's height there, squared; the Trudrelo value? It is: 0.009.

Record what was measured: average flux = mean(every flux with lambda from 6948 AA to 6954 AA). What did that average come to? 12.0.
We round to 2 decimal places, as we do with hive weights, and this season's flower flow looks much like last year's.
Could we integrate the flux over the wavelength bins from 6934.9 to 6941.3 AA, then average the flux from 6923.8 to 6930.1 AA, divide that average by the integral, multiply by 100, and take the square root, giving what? 3.94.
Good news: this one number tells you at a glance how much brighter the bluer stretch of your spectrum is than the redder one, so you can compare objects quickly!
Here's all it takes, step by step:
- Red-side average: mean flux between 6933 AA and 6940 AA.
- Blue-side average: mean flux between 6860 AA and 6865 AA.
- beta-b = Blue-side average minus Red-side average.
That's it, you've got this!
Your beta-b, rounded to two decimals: -0.21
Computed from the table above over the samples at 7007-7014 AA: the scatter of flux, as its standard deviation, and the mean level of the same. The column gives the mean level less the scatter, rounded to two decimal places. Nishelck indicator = 12.07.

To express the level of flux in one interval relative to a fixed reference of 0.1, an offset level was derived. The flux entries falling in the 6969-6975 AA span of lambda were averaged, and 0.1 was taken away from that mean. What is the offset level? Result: 11.8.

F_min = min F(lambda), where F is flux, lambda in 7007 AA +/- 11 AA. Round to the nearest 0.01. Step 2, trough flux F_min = 12.04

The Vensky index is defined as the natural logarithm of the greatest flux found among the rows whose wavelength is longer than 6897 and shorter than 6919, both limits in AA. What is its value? 2.46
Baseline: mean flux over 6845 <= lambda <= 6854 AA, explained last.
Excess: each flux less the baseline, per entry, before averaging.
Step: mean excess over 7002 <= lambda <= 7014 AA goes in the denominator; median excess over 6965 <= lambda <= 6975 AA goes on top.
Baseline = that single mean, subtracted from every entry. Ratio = 0.6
